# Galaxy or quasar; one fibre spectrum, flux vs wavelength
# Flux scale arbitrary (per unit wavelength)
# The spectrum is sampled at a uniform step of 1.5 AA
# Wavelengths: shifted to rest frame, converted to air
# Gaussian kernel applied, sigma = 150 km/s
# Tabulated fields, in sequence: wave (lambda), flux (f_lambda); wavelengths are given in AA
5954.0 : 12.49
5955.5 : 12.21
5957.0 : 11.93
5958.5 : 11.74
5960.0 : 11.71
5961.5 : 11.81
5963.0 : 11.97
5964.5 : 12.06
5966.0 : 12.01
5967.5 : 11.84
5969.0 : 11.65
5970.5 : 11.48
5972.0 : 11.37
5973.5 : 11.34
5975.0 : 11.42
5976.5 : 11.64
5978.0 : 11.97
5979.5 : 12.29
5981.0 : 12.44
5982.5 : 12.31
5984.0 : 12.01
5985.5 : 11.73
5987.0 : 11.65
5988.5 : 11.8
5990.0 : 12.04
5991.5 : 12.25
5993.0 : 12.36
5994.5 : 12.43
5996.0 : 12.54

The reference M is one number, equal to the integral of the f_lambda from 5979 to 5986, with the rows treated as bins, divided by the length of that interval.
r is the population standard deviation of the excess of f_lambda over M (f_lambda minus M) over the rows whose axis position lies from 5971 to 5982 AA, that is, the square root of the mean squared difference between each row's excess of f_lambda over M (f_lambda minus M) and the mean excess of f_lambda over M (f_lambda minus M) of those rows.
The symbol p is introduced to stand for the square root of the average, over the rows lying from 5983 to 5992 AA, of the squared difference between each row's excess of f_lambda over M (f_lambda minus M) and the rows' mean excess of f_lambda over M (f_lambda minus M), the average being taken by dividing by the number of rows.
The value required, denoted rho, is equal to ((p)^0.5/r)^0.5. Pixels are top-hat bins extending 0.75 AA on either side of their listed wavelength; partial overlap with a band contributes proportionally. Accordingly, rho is 1.0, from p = 0.21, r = 0.42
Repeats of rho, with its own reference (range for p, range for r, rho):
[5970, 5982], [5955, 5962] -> 1.9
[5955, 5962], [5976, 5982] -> 1.2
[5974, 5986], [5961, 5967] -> 2.5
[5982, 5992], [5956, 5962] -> 2.4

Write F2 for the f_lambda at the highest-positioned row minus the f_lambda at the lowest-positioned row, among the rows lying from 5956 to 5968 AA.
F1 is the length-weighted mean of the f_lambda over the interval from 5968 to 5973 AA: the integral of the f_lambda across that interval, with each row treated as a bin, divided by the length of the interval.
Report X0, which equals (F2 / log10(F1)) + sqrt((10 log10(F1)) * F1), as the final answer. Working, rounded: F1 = 11.5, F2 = -0.09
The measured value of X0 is 11.0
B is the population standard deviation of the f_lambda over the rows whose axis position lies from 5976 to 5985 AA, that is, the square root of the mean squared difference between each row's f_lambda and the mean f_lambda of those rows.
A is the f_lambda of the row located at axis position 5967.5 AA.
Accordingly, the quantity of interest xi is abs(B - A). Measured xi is 11.6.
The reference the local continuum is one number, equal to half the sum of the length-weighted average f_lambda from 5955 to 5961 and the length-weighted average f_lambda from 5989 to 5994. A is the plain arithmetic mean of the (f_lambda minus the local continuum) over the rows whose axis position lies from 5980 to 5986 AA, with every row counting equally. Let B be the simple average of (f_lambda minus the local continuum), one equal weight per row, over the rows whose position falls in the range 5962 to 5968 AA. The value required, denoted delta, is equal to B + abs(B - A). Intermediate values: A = 0.1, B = -0.07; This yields 0.08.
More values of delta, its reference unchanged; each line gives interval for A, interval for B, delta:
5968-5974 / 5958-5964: 0.11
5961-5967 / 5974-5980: -0.08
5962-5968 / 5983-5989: -0.07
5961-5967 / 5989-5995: 0.53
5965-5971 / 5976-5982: 0.38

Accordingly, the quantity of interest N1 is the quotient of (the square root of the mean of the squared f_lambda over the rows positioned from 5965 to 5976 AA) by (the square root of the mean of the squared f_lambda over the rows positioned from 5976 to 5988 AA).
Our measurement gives 0.97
